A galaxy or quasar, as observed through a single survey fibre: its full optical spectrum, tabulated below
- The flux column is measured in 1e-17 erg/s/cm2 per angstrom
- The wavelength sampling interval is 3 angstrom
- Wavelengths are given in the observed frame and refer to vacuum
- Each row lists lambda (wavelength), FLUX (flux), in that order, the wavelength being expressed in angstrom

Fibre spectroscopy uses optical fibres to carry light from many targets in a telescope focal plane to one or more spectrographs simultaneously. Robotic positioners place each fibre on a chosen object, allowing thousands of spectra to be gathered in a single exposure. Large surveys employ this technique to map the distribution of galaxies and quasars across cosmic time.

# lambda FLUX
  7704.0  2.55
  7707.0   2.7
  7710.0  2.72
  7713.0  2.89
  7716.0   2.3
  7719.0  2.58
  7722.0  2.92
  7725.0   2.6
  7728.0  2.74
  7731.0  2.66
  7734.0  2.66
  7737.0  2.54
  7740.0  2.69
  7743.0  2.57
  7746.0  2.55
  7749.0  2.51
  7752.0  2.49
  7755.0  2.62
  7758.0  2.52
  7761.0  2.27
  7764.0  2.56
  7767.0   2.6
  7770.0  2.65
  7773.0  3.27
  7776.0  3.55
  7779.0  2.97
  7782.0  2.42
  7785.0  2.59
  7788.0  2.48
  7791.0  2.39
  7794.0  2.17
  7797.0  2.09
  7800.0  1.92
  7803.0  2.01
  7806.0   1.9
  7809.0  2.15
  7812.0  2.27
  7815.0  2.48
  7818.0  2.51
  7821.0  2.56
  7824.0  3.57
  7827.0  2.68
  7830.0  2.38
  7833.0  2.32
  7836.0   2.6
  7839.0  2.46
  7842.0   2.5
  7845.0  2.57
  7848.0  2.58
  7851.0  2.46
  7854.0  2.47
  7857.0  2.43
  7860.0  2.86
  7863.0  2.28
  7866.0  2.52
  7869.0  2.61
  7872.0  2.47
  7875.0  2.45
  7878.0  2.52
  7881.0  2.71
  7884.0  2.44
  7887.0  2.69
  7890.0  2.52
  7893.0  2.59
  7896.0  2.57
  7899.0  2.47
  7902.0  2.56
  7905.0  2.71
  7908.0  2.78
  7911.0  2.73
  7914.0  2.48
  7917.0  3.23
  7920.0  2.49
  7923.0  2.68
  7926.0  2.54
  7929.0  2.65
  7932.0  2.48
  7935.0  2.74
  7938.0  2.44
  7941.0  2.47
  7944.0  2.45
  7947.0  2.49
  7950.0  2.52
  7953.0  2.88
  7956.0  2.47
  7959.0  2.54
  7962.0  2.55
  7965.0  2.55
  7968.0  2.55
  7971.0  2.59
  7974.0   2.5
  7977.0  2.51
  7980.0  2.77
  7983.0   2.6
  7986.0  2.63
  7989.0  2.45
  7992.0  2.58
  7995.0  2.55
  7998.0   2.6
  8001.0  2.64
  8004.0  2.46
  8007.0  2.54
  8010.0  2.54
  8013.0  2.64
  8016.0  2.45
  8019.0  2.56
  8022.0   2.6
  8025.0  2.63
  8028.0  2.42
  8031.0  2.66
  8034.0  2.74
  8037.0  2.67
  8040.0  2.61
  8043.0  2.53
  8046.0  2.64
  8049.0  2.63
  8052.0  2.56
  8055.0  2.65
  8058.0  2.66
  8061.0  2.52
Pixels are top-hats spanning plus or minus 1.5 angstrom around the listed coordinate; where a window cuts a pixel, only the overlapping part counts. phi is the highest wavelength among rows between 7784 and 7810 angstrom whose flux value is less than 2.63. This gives 7809.0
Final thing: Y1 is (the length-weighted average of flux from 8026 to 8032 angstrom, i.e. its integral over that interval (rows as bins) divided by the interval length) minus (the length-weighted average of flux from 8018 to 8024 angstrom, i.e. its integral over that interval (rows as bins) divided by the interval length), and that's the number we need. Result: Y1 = -0.05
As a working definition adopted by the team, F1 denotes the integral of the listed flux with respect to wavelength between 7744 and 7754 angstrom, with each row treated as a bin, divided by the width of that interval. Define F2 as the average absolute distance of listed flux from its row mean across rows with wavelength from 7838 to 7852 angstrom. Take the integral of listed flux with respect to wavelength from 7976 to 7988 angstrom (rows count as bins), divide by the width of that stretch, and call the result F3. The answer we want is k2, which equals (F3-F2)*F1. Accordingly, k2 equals 6.5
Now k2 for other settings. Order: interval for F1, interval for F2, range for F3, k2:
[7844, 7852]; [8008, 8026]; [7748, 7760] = 6.3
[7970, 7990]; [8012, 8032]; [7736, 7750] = 6.5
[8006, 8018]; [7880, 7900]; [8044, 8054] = 6.4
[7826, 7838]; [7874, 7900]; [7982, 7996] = 6.2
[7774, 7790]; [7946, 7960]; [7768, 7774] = 7.8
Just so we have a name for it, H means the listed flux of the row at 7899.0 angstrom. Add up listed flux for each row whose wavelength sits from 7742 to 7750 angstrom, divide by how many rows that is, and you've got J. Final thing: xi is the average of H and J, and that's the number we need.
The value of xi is 2.51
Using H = 2.47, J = 2.54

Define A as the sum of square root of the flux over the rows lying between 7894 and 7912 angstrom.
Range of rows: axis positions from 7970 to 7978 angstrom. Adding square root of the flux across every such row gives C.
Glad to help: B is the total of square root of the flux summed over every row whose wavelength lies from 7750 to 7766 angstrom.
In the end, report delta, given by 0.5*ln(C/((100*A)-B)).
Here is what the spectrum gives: -2.7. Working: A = 9.7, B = 8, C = 4.8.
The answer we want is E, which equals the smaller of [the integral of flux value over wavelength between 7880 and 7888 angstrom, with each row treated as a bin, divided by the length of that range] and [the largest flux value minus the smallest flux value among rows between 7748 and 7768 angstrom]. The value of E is 0.35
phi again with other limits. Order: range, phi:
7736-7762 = 7761.0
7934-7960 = 7959.0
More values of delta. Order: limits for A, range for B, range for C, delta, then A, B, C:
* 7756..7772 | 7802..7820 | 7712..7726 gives -2.3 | 7.9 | 9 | 8.1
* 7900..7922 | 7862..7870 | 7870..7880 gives -2.7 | 11.5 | 5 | 4.7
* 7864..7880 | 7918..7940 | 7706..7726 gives -2.1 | 7.9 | 11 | 11.4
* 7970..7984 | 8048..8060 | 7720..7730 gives -2.5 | 8.1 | 6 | 5.0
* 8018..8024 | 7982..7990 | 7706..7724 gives -1.7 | 3.2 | 5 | 9.8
